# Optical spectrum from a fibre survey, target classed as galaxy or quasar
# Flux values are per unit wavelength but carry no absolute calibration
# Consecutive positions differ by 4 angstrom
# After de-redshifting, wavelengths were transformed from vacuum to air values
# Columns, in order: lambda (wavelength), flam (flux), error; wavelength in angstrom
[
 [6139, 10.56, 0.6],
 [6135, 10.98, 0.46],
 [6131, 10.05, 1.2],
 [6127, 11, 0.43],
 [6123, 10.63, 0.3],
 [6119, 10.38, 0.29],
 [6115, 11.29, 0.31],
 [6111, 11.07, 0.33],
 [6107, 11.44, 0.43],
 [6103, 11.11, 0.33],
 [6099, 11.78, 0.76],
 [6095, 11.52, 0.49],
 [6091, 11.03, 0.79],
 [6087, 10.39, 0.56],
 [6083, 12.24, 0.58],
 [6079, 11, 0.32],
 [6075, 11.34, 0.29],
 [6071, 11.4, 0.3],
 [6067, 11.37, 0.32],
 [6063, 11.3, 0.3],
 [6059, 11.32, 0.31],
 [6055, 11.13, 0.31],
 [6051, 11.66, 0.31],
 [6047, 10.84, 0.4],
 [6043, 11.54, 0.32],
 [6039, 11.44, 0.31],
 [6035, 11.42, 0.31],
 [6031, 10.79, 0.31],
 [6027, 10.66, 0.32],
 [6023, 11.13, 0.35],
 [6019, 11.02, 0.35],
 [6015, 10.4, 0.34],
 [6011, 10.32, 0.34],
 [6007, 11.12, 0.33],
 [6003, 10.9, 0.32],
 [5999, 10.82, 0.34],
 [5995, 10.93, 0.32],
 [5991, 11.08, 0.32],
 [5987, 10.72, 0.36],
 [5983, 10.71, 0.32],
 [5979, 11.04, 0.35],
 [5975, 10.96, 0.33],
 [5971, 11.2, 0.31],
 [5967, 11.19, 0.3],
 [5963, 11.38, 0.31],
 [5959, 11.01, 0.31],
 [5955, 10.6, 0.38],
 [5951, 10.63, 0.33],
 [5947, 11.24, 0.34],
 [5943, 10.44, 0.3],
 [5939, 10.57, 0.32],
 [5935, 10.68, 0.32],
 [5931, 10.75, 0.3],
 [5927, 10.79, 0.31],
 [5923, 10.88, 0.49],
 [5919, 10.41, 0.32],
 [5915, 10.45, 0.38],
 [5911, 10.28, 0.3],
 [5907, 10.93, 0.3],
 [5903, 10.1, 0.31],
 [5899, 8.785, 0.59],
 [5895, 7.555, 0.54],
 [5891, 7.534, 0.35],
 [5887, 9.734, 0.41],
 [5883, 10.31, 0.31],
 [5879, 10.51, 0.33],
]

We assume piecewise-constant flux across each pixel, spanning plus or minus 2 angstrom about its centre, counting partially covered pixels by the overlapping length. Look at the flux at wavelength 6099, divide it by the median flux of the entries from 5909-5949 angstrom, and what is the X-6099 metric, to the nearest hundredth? 1.11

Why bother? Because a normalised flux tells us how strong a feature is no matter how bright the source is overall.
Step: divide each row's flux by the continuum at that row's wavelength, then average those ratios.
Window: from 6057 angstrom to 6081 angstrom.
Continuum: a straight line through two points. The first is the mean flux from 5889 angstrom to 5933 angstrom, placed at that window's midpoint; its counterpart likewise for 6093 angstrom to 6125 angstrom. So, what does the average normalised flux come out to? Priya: 1.04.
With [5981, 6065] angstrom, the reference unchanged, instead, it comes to 1.04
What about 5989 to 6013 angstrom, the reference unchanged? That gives 1.04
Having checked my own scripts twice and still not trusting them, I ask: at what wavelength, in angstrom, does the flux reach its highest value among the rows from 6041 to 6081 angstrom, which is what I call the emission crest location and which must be 6051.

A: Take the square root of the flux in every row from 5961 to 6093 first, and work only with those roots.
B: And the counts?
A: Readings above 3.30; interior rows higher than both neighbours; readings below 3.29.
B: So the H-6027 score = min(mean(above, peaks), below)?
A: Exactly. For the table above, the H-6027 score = 8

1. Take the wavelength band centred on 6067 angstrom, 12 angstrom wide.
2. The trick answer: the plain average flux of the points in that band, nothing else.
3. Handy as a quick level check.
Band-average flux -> 11.4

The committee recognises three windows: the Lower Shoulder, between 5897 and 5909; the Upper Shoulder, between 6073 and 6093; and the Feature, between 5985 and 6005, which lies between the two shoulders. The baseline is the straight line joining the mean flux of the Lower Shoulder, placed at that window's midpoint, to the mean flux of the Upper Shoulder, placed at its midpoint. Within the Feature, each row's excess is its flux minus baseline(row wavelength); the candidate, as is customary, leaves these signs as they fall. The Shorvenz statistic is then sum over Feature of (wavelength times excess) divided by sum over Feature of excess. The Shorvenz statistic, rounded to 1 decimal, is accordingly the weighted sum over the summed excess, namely 5994.5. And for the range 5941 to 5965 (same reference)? 5954.7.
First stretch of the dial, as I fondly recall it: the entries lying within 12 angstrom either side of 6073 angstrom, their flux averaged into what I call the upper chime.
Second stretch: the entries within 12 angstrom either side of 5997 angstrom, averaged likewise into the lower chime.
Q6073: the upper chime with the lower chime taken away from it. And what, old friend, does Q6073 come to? 0.51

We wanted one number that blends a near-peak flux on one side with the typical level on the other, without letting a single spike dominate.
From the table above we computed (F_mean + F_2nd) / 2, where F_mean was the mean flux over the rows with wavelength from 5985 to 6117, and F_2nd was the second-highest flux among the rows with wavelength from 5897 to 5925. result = 11.01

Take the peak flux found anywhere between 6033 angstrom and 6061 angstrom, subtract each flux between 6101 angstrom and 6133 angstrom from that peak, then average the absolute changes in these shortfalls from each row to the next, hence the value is 0.5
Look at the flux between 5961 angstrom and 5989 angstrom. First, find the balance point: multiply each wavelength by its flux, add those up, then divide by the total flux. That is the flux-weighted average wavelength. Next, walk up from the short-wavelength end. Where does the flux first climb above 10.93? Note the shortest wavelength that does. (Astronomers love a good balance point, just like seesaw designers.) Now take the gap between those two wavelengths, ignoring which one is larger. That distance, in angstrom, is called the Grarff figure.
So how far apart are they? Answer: 11.8 angstrom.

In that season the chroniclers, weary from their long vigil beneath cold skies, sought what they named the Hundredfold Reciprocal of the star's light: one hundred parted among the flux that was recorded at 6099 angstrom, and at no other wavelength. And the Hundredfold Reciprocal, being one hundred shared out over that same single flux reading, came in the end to 8.5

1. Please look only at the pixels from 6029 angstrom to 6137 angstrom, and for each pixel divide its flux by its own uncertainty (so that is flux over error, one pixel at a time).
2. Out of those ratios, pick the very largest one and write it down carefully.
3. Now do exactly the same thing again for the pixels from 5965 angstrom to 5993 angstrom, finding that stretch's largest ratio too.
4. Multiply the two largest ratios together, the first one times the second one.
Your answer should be 1459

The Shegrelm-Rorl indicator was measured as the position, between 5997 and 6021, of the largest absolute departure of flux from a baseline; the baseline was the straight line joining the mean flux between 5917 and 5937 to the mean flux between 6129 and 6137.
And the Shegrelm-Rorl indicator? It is 6007 angstrom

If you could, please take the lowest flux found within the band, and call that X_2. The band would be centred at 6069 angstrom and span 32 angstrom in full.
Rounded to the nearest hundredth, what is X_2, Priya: 11.00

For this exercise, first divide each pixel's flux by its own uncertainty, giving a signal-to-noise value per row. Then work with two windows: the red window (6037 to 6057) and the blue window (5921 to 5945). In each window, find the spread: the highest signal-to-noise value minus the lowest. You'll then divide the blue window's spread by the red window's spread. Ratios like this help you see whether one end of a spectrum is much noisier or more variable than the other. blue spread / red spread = 1.3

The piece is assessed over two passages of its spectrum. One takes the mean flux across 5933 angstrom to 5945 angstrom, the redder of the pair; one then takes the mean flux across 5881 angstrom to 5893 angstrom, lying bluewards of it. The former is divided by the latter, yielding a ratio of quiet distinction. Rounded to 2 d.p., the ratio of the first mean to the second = 1.15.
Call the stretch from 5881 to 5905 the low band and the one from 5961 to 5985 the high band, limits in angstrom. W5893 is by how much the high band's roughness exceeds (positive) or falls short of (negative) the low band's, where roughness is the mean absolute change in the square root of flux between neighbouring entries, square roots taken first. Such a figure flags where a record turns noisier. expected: -0.15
